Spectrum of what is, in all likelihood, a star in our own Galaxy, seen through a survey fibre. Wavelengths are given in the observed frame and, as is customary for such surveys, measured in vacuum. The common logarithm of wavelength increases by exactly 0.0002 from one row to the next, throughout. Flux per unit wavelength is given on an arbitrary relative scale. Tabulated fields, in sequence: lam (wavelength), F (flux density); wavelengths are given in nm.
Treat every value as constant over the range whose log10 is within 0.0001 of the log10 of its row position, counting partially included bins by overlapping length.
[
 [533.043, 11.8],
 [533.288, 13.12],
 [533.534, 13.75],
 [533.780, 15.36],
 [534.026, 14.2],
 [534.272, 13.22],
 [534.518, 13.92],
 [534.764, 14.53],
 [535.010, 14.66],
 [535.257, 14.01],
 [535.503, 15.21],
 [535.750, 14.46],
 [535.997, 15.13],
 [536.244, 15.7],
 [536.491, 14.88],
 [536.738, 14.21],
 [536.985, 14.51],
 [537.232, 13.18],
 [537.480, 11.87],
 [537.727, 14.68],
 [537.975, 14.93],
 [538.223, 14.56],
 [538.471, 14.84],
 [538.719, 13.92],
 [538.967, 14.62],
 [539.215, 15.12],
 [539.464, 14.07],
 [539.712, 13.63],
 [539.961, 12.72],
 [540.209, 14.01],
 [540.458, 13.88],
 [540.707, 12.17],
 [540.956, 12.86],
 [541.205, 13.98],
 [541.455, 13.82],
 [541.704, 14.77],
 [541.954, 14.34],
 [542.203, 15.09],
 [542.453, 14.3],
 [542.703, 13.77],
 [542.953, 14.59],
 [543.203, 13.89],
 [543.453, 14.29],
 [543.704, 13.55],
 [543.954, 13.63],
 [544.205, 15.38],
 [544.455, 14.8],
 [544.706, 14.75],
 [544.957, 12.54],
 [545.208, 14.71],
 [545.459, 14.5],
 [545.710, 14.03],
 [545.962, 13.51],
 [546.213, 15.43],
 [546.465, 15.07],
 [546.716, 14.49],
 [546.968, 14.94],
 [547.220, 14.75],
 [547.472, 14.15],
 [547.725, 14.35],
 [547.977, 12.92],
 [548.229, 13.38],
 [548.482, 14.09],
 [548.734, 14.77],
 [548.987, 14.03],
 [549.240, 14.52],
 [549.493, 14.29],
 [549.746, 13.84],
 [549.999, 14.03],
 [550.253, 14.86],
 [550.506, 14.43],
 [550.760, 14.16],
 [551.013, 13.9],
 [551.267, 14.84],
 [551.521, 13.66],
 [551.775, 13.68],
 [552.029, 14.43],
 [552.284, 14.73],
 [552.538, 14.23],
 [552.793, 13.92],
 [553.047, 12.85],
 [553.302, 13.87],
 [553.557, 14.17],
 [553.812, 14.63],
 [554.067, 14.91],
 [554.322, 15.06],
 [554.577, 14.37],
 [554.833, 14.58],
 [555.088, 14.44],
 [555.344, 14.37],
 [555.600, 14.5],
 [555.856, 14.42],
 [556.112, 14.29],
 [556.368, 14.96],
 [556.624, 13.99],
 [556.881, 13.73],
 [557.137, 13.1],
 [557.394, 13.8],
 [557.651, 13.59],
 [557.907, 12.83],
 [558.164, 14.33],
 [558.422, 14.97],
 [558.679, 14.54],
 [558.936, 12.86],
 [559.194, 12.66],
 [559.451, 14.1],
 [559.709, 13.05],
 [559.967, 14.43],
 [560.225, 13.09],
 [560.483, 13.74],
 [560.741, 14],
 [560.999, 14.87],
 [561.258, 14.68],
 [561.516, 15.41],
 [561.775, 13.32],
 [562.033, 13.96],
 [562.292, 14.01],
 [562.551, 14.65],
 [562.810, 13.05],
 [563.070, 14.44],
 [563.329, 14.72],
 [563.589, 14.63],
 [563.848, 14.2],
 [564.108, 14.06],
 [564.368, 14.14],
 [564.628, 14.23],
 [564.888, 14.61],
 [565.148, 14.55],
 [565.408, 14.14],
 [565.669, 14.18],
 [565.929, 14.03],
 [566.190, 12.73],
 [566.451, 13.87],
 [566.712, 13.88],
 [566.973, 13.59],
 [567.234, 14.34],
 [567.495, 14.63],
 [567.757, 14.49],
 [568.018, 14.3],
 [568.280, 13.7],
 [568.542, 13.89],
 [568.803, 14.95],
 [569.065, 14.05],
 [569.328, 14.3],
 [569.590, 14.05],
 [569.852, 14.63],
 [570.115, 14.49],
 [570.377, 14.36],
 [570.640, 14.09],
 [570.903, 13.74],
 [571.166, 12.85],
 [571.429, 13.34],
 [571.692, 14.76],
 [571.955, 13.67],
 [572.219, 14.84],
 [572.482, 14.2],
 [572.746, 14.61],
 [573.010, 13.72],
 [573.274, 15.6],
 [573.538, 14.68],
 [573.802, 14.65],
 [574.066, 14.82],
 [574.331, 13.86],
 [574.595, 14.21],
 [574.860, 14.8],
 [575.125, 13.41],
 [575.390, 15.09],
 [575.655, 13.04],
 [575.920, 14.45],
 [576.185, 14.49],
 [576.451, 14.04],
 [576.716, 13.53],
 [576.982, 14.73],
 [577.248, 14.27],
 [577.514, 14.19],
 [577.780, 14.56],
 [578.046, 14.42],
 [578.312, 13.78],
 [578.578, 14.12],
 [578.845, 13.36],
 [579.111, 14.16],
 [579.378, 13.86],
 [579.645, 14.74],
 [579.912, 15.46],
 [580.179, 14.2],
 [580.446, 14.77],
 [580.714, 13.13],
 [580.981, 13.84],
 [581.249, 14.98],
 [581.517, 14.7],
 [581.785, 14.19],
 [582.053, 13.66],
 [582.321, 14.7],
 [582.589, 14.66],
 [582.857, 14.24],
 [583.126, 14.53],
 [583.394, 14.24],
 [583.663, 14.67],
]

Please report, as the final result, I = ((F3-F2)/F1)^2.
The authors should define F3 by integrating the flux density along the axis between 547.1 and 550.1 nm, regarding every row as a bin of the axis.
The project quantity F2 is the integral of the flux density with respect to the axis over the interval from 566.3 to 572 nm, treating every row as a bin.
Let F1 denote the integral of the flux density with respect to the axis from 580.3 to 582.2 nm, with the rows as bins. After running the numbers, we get 2.0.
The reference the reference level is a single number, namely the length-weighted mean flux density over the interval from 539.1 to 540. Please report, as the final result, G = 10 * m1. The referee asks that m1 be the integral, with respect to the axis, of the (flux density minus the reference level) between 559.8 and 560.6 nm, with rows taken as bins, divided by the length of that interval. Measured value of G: -2.5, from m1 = -0.25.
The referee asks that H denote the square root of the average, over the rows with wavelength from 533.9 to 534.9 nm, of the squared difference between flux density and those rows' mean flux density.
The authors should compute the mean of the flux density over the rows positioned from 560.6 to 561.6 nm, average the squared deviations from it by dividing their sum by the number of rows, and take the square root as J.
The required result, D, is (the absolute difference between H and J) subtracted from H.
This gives 0.5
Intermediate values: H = 0.48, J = 0.50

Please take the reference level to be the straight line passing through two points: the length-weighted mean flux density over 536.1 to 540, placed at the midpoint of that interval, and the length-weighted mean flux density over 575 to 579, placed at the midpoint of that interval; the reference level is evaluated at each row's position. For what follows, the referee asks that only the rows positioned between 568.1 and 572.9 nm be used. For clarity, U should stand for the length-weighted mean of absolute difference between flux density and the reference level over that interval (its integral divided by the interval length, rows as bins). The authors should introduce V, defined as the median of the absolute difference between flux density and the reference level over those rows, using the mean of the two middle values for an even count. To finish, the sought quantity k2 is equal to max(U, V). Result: 0.43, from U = 0.430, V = 0.41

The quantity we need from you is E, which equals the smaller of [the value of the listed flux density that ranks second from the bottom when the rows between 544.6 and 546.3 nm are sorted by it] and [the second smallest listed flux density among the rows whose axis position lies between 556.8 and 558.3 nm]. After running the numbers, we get 13.1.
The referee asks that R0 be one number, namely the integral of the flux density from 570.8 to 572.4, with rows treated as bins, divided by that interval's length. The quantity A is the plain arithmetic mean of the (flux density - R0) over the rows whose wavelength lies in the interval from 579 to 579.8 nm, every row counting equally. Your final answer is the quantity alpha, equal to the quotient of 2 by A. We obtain 5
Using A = 0.37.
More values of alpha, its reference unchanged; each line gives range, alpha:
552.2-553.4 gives 58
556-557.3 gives 16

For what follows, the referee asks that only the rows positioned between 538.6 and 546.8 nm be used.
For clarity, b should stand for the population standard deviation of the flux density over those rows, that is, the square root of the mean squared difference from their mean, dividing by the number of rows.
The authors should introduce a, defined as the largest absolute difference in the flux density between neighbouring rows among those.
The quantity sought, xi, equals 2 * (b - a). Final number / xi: -2.9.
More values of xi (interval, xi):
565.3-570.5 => -1.7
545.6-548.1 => -2.4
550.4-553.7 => -1.4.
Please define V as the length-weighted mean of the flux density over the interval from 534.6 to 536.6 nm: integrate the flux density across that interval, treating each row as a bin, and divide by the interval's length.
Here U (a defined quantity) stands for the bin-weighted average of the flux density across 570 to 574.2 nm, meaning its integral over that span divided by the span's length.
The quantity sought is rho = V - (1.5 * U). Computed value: -6.6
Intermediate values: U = 14.3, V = 14.8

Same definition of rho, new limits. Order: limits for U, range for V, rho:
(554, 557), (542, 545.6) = -7.4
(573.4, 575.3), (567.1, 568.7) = -7.3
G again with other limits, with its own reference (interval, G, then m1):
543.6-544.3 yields 1.8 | 0.18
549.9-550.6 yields 4.8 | 0.48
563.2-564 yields 5.3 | 0.53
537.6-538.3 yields 7.4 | 0.74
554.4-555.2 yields 5.3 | 0.53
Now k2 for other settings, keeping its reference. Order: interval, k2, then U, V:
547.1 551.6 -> 0.39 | 0.391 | 0.31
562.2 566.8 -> 0.35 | 0.351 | 0.27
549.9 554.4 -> 0.44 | 0.436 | 0.38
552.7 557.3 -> 0.45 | 0.454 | 0.32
